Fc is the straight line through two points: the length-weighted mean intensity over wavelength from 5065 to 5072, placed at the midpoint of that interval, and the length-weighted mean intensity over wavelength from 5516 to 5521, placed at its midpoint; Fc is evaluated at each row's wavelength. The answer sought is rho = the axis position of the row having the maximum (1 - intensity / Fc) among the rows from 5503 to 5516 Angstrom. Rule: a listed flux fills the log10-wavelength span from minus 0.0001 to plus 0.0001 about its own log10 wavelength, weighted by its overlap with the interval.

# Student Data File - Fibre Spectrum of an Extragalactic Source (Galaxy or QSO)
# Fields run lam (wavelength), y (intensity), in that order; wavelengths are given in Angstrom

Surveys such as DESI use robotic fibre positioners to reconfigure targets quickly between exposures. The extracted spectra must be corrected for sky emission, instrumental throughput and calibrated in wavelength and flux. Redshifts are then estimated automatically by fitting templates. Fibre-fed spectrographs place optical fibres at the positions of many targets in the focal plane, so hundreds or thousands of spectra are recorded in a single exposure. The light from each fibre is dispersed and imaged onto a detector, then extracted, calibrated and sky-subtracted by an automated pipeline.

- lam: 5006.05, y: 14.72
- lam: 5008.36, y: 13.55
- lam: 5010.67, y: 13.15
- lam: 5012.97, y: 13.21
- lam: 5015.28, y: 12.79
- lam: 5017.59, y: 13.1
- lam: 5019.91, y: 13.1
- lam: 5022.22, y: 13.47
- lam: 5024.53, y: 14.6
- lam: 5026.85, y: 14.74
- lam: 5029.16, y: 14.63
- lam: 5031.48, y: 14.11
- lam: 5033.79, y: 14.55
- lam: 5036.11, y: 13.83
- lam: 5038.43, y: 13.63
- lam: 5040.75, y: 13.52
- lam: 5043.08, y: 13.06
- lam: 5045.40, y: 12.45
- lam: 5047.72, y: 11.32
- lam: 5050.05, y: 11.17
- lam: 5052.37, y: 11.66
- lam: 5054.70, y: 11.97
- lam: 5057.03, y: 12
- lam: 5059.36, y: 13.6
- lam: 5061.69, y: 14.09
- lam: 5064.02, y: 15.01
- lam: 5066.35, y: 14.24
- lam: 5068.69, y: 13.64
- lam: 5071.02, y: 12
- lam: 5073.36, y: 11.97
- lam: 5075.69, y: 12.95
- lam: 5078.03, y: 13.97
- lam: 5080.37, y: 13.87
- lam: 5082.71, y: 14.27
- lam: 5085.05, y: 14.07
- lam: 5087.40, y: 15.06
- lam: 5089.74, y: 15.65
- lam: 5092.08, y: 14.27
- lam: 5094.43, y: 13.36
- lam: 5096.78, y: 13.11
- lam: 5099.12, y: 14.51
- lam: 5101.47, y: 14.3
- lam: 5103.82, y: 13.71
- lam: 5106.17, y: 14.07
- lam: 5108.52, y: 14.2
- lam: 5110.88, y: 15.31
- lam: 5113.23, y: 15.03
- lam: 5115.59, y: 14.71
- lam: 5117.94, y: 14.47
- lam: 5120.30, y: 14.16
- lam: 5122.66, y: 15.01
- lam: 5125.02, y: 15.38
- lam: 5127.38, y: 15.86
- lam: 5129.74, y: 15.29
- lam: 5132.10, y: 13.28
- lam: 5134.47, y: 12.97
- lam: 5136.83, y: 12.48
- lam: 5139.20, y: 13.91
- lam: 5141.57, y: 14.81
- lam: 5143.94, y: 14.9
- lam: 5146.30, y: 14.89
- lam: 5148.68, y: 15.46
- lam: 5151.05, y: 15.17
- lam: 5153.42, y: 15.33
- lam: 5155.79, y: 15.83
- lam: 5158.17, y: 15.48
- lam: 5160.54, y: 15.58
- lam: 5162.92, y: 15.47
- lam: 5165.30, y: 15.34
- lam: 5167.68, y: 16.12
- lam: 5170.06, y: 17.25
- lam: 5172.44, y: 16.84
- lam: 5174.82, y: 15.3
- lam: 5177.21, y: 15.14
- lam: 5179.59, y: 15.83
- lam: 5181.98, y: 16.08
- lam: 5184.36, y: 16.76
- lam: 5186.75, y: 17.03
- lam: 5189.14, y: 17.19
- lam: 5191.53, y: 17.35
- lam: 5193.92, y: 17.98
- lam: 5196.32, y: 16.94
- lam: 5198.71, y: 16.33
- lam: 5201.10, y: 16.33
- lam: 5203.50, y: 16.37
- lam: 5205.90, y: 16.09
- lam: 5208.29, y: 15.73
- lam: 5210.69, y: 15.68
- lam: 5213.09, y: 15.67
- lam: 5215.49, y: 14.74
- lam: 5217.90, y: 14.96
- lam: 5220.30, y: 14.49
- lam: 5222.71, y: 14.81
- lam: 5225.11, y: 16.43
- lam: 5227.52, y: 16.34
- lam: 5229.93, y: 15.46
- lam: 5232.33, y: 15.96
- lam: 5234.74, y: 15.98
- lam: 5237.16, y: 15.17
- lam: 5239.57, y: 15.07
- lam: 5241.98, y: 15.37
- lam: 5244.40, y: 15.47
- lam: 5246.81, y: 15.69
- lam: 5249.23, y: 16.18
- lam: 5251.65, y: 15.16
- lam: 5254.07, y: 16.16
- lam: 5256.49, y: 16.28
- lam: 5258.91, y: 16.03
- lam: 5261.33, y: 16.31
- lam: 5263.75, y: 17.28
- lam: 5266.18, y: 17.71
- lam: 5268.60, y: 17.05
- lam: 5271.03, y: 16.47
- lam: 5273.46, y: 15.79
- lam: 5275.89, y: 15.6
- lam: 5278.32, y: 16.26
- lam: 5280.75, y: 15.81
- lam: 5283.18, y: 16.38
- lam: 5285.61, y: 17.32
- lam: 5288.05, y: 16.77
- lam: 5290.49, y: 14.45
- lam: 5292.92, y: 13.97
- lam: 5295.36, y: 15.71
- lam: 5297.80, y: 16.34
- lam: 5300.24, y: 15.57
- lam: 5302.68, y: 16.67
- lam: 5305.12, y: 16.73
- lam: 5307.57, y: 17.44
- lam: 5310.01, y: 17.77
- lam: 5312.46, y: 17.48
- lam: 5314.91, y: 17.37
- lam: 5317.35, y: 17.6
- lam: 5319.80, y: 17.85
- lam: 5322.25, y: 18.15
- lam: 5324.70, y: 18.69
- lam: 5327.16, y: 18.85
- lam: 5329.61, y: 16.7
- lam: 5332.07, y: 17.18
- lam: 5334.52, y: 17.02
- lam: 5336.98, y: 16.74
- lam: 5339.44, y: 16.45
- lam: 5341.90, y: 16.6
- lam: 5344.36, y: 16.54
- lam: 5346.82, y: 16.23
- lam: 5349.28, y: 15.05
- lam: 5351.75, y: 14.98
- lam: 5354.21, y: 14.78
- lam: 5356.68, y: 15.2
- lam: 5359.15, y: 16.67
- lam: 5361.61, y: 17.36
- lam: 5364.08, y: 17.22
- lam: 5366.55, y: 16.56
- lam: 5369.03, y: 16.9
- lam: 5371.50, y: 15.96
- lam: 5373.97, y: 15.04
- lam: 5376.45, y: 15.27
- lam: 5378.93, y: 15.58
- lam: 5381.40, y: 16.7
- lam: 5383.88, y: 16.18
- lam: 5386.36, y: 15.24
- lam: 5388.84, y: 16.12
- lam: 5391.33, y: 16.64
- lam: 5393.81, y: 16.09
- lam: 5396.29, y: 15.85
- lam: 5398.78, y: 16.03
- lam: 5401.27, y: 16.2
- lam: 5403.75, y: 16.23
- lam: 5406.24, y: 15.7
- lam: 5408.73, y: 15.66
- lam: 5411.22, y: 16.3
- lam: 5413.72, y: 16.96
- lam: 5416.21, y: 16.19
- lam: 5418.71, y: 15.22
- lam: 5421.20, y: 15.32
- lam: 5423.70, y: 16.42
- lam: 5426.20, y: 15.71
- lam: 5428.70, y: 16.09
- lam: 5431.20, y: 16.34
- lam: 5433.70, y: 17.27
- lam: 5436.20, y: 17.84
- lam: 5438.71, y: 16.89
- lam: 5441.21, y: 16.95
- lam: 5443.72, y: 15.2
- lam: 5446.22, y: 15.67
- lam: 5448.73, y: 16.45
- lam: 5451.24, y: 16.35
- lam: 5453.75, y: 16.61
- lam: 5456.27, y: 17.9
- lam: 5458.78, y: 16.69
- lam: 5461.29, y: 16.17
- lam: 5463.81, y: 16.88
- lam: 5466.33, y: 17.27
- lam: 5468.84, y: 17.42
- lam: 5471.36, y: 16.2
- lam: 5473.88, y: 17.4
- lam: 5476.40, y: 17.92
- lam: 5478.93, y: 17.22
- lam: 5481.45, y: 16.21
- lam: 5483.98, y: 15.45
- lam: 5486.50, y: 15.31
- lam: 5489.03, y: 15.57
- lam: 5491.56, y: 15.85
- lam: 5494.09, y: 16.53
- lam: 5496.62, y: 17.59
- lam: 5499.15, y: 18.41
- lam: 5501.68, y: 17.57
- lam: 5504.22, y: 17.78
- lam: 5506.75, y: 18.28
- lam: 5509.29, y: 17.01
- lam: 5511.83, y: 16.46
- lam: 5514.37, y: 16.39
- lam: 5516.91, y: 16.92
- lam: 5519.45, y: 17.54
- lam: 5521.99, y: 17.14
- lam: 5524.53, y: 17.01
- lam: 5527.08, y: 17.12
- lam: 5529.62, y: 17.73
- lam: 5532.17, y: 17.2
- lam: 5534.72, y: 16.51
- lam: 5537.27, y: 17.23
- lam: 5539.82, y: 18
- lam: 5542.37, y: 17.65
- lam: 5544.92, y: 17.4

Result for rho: 5514.37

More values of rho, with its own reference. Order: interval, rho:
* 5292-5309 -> 5292.92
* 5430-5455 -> 5443.72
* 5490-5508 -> 5491.56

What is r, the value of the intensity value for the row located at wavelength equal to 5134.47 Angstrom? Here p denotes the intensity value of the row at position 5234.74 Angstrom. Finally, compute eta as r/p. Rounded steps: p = 15.98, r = 12.97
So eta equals 0.81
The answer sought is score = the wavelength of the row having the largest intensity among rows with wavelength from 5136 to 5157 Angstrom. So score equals 5155.79 Angstrom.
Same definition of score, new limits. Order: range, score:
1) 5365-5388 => 5369.03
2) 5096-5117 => 5110.88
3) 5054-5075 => 5064.02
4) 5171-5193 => 5191.53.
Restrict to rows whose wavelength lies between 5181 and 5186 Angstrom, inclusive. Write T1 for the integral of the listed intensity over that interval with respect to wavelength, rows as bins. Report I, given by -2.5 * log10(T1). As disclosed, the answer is -4.79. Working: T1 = 83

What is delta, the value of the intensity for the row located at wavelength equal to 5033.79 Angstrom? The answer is 14.55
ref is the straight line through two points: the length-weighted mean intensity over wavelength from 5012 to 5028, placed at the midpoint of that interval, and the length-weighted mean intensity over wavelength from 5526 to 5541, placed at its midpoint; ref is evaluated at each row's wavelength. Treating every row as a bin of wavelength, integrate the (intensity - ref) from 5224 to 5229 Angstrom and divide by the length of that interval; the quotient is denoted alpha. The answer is 1.3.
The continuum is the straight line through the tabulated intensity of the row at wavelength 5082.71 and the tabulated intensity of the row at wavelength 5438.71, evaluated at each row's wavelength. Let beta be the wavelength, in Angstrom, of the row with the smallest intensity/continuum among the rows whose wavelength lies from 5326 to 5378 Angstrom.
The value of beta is 5354.21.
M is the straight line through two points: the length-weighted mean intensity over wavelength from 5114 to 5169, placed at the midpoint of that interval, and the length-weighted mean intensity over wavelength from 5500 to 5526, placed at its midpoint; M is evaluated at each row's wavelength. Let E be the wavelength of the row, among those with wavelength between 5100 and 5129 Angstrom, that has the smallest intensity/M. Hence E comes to 5103.82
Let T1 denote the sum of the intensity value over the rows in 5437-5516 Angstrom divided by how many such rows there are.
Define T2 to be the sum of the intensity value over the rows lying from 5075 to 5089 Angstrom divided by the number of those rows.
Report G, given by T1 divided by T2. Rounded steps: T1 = 16.8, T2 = 14.0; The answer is 1.19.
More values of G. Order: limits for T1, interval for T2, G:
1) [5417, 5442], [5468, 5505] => 0.97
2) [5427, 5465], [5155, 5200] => 1.02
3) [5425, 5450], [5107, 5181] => 1.09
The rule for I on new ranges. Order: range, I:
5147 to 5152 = -4.71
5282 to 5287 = -4.81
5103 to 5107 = -4.36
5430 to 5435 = -4.81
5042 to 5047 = -4.50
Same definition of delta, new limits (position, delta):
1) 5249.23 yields 16.18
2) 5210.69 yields 15.68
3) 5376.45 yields 15.27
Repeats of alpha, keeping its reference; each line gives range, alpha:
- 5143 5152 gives 0.6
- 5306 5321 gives 1.9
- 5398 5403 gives -0.2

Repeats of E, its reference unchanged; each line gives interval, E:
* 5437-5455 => 5443.72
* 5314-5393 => 5354.21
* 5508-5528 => 5514.37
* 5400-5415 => 5408.73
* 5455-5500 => 5486.50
